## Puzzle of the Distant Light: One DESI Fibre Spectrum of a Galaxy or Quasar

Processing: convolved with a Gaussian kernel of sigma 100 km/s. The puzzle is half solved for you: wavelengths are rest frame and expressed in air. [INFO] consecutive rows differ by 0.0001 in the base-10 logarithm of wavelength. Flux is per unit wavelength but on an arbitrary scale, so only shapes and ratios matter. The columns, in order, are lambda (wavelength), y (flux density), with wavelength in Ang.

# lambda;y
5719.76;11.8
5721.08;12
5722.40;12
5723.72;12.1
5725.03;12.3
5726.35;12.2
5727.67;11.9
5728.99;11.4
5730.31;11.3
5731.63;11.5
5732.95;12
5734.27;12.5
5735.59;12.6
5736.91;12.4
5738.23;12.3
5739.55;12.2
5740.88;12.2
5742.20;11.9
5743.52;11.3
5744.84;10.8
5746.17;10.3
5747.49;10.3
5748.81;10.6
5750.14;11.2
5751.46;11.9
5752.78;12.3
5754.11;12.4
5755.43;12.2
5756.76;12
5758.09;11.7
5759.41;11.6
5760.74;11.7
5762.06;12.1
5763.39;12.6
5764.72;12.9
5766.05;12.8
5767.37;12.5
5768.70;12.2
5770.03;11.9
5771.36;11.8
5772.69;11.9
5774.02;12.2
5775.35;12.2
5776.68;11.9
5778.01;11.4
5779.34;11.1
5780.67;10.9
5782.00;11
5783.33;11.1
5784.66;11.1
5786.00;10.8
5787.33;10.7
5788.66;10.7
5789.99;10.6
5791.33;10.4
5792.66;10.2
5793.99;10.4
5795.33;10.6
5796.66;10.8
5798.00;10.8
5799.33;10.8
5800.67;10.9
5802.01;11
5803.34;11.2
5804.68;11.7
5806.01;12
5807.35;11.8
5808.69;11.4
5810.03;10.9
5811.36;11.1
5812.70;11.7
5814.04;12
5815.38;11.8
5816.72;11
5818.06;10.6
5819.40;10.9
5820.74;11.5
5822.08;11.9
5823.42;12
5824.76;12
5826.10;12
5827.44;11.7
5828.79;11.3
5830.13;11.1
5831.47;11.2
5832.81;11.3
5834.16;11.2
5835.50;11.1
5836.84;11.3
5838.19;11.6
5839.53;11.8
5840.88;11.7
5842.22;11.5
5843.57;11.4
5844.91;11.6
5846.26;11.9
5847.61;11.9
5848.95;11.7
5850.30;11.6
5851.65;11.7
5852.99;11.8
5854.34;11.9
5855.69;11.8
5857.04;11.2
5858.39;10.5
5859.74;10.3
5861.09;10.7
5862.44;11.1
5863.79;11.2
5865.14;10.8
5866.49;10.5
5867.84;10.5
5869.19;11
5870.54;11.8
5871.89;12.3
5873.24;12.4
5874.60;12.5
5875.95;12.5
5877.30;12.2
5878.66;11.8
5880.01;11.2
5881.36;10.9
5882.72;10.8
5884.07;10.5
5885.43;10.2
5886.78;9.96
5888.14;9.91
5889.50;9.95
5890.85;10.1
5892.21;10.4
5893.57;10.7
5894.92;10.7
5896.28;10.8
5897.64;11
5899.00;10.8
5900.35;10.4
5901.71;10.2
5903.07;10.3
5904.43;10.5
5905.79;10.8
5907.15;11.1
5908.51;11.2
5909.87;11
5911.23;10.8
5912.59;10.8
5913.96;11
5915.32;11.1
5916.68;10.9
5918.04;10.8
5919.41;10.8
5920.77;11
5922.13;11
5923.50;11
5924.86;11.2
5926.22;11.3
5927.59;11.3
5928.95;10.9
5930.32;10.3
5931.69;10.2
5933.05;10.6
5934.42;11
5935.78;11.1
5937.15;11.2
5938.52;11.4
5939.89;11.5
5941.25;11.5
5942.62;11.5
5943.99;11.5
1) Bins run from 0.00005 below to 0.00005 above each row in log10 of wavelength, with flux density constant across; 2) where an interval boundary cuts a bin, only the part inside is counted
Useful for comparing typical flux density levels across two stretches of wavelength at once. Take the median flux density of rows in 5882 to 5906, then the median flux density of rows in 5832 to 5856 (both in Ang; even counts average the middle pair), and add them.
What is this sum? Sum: 22.1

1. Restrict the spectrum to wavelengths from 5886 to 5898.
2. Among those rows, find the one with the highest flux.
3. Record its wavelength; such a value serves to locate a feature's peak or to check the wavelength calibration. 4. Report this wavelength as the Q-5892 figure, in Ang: 5897.64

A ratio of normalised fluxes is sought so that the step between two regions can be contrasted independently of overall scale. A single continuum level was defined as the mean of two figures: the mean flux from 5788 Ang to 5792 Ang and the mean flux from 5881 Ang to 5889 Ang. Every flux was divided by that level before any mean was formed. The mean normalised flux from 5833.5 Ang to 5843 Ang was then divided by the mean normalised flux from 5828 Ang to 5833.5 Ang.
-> 1.021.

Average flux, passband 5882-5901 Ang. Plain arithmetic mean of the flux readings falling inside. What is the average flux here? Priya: 10.4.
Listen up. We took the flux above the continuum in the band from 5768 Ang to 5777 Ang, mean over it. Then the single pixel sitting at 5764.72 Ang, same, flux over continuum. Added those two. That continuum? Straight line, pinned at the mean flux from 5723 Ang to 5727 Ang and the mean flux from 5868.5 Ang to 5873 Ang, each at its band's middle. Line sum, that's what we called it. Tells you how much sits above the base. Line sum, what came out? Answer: 0.8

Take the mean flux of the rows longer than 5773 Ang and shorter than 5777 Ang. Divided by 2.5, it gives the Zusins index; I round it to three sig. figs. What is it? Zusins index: 4.84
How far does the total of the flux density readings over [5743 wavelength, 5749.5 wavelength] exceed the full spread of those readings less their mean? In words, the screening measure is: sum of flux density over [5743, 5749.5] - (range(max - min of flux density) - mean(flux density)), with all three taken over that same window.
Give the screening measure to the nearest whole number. 63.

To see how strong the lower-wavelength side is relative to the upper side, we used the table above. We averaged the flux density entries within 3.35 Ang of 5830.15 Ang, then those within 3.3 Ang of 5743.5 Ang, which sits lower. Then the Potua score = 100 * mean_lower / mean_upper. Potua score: 100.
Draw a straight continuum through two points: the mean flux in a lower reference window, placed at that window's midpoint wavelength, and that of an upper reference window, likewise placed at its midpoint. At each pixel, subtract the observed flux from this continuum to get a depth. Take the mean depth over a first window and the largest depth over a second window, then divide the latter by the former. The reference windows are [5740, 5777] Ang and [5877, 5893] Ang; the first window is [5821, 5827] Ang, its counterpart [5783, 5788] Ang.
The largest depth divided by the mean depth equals -1.2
